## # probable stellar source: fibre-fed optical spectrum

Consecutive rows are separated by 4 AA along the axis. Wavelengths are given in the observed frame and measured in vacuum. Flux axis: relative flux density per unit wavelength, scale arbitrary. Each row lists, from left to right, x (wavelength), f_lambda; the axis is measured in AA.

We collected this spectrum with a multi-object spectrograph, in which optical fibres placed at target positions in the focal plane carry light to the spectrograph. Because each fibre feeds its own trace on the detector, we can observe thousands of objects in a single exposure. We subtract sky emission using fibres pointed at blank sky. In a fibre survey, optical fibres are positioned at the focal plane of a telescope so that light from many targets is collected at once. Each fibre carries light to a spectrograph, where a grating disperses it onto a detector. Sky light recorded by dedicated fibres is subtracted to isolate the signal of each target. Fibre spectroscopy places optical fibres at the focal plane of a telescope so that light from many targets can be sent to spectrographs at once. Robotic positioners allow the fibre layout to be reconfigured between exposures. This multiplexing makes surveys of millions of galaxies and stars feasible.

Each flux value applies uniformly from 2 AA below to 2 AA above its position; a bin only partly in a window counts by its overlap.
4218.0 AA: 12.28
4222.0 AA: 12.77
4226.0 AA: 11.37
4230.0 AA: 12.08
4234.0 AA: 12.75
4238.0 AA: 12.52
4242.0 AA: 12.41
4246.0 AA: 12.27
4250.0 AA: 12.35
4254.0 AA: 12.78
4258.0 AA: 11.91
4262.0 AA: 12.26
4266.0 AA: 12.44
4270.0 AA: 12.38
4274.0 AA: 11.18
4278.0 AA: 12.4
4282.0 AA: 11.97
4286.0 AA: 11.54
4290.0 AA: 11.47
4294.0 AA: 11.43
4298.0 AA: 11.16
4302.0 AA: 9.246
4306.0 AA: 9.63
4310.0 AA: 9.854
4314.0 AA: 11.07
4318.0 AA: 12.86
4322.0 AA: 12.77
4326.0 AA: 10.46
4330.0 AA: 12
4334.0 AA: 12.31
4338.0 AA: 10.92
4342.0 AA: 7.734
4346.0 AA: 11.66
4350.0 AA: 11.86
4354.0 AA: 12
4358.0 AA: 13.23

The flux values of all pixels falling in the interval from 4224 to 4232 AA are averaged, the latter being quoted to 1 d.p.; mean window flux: 11.7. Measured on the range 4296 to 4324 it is 10.9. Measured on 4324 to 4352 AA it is 11.0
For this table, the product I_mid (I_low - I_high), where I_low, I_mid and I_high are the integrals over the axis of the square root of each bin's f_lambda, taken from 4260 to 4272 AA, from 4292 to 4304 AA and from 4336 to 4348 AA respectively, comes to 163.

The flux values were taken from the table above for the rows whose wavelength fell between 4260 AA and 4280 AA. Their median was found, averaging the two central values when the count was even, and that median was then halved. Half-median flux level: 6.190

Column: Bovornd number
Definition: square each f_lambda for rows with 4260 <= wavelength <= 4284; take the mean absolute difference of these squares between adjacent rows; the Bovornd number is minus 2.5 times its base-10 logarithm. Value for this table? -2.9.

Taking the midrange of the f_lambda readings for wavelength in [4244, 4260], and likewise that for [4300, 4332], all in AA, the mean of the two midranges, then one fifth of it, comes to 2.34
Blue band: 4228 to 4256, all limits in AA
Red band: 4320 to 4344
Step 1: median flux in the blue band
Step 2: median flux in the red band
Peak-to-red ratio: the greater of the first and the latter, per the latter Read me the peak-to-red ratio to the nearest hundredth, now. 1.08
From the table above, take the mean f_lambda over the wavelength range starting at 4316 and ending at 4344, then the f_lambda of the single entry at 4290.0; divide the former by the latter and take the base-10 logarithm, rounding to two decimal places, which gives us -0.01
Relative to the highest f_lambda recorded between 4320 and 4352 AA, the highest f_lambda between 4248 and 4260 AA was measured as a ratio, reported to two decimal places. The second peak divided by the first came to 1.00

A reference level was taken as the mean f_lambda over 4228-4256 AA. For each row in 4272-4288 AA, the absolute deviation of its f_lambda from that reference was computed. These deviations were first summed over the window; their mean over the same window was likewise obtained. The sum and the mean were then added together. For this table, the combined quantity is 3.4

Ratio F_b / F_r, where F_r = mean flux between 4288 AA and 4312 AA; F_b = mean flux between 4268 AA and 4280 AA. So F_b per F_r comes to 1.15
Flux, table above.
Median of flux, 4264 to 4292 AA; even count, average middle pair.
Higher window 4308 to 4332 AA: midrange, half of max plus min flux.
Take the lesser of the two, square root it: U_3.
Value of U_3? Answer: 3.37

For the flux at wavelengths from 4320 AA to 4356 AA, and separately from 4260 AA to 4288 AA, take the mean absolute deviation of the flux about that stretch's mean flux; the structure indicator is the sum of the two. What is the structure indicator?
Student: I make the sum 1.5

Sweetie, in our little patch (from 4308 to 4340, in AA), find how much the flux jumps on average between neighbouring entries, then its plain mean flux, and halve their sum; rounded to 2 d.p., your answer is 6.38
